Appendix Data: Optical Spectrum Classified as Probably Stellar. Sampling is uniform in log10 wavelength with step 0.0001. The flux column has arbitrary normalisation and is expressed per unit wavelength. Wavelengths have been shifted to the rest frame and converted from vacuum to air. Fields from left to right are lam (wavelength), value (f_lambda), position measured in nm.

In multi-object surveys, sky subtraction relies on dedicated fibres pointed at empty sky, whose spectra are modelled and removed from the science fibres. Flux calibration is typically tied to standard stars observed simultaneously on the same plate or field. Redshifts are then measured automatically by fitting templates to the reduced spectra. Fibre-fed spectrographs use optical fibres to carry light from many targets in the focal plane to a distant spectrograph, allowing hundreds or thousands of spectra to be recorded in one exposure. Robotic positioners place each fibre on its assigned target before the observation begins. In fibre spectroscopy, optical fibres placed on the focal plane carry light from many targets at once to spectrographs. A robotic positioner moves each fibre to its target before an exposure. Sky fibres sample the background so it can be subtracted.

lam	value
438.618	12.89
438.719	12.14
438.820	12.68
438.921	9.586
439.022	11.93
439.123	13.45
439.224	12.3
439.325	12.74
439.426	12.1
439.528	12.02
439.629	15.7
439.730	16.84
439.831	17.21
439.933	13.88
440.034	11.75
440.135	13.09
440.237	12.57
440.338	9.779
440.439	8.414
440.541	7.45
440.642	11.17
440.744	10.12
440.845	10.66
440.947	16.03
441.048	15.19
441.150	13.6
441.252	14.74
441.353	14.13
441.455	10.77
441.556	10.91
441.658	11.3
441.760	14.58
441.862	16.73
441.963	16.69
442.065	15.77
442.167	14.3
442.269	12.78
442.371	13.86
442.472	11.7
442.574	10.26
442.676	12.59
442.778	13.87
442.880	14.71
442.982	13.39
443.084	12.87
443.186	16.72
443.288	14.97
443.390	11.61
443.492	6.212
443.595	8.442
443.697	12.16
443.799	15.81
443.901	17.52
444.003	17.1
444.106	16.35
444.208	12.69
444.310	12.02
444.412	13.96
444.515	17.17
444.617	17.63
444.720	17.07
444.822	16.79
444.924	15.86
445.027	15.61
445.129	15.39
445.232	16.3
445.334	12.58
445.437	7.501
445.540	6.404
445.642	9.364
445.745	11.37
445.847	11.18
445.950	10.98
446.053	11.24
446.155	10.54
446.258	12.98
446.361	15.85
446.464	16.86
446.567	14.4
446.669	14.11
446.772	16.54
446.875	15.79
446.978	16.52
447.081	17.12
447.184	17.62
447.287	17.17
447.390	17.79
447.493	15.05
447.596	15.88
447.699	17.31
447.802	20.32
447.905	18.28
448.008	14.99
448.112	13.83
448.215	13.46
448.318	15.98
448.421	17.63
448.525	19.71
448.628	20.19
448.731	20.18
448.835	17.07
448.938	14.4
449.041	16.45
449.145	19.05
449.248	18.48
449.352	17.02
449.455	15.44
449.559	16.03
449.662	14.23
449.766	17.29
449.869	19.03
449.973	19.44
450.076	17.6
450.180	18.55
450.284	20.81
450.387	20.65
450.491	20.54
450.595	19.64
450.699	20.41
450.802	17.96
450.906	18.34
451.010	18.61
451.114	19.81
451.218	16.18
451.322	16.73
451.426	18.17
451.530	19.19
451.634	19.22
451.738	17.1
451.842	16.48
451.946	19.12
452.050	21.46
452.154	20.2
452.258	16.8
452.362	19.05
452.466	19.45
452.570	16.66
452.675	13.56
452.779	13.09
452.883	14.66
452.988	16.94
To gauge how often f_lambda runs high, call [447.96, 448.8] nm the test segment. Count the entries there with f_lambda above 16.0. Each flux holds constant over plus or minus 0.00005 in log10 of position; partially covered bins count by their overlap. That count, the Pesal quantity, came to 4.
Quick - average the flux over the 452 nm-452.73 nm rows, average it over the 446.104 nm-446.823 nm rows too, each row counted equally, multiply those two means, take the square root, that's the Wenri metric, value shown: 16.2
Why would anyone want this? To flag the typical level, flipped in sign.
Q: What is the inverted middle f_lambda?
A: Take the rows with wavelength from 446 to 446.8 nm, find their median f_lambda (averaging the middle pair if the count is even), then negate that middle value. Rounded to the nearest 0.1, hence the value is -14.3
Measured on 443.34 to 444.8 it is -14.9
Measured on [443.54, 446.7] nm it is -14.1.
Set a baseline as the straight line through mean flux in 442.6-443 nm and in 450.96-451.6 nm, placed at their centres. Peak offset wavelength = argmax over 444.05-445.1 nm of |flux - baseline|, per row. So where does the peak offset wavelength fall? 444.617 nm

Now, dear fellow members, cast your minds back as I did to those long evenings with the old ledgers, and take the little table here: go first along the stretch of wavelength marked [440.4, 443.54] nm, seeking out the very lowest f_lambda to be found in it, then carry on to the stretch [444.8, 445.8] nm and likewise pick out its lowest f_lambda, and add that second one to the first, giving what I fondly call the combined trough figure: 13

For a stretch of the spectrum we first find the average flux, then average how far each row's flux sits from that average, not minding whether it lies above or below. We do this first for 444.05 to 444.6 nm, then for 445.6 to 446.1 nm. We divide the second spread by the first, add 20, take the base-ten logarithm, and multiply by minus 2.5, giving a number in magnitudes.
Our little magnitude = -3.27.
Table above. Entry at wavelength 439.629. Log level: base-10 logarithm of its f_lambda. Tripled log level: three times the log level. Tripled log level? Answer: 3.59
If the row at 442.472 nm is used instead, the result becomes 3.20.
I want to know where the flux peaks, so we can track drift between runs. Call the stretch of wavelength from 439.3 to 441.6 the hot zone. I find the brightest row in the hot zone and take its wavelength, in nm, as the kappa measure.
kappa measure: 439.831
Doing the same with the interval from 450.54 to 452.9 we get 452.050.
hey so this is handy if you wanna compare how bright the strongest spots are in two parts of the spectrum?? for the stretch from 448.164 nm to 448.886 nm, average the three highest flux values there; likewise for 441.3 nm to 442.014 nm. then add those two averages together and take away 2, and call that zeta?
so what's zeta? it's 34.0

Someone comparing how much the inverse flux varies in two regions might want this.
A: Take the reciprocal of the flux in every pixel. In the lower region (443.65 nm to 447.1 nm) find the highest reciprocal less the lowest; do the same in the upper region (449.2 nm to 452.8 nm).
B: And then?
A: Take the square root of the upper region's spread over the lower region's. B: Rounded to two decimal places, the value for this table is 0.55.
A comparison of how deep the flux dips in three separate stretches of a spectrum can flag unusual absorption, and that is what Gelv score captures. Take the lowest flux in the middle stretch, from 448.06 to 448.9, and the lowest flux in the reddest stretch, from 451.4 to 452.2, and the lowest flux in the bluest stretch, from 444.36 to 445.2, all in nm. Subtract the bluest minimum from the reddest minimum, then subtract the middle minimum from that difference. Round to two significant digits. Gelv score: -11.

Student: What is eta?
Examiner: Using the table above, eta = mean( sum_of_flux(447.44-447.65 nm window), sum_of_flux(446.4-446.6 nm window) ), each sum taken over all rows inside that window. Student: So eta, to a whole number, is 31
